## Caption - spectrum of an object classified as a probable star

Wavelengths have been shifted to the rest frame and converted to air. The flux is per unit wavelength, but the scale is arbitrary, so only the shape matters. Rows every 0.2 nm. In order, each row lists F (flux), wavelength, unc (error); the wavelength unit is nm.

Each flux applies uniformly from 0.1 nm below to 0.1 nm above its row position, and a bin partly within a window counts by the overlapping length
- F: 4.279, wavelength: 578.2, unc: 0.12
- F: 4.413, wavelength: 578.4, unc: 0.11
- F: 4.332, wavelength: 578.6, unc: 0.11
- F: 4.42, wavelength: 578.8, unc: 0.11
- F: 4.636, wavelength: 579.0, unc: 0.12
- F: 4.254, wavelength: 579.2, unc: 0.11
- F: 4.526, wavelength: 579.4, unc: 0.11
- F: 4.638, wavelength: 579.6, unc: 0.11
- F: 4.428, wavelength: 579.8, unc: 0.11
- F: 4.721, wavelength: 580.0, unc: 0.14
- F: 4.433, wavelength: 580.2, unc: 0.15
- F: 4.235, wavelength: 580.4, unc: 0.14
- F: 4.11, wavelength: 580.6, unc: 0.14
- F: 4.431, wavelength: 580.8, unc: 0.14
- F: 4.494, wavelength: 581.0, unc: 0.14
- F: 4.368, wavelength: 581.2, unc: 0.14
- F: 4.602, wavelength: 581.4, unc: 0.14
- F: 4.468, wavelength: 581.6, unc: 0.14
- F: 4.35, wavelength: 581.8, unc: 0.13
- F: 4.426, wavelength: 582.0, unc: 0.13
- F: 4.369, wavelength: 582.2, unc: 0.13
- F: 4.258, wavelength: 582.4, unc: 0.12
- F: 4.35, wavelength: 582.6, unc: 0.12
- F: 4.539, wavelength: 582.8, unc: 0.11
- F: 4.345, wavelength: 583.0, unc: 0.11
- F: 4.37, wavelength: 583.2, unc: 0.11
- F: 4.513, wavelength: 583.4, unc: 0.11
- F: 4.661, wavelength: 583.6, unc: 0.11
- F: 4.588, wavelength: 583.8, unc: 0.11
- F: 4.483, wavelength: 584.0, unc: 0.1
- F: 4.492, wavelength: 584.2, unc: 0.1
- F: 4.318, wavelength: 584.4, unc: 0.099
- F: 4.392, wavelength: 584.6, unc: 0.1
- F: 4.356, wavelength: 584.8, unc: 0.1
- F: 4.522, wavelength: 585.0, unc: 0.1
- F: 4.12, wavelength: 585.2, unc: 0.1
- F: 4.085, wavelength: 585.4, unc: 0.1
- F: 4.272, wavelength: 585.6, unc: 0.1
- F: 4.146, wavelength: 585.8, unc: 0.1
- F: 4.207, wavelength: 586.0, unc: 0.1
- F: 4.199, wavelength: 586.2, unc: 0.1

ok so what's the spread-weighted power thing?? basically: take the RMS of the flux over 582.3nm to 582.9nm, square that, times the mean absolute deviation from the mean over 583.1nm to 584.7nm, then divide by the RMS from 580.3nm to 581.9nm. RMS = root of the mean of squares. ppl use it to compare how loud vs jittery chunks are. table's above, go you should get 0.39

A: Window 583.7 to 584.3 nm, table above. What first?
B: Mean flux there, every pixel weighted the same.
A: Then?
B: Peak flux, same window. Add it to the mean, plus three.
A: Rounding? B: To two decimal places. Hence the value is 12.11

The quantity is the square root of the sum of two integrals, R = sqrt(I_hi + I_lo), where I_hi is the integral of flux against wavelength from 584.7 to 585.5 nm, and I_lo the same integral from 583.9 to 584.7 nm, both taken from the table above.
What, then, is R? 2.64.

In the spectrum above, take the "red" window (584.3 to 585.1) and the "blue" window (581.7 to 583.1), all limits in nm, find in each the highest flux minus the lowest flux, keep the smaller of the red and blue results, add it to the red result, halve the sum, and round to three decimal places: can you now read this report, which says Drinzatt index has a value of 0.204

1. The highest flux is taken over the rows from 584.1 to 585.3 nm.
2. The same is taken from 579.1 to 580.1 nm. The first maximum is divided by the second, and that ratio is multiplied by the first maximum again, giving 4.33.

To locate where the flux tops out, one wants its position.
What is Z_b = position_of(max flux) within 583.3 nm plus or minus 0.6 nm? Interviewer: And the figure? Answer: 583.6 nm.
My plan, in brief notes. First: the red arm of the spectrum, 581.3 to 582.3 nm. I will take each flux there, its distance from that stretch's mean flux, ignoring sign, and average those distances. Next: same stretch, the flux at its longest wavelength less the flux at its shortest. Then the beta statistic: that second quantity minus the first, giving -0.31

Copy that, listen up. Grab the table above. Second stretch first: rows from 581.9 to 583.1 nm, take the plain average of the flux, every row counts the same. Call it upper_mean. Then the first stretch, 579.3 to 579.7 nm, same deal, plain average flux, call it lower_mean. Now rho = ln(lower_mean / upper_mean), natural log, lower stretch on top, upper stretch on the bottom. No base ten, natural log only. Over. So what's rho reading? 0.04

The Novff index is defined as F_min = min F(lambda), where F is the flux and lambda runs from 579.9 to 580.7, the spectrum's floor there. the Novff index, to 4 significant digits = 4.110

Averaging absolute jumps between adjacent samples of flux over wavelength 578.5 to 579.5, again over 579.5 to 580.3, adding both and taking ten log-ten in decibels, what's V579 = -3.0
